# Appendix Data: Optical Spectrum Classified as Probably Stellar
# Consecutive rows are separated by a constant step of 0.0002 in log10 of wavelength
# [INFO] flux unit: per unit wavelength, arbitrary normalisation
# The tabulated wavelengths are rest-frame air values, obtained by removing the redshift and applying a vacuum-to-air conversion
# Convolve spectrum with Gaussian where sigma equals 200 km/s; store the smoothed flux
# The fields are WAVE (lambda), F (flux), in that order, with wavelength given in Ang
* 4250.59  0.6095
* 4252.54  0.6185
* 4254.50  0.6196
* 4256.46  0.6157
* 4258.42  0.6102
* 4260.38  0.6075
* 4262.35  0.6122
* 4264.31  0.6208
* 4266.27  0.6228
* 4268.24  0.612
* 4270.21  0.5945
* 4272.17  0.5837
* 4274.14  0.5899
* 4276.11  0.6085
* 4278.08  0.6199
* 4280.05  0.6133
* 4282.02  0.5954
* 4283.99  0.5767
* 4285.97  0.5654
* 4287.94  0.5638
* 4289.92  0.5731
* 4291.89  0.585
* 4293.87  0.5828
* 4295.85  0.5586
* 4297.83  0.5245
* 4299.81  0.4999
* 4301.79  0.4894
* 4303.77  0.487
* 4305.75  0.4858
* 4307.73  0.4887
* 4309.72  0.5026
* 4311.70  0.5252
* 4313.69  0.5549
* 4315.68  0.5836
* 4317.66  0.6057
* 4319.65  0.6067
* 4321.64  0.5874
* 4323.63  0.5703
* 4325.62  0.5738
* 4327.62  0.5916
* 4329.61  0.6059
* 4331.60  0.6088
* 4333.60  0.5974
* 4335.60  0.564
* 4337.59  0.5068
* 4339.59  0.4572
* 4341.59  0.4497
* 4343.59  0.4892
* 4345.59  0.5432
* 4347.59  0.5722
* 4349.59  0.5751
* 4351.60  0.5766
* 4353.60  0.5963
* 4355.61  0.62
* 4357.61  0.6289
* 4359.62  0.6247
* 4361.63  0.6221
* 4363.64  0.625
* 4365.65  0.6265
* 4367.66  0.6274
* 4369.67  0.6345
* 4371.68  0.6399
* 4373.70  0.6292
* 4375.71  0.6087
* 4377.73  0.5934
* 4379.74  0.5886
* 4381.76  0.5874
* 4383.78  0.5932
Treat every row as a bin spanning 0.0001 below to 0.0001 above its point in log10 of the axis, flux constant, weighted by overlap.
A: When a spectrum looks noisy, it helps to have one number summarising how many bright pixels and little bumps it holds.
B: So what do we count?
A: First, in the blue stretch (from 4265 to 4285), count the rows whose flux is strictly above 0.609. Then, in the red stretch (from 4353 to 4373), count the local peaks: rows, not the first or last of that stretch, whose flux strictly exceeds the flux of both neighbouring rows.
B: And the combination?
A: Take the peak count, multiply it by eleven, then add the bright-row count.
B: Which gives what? 15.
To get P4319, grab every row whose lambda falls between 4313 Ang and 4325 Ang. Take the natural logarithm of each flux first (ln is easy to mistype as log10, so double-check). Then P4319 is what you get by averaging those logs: -0.537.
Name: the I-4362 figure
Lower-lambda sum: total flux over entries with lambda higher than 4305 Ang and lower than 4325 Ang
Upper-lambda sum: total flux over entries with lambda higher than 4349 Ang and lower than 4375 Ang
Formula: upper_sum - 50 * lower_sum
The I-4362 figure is -268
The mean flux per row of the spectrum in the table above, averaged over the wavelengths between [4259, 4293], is 0.60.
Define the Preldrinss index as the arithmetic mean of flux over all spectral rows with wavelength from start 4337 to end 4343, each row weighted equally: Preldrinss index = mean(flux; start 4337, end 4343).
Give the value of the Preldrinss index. 0.47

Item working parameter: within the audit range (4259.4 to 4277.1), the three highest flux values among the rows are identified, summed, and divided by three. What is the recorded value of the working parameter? 0.62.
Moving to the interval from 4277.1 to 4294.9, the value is 0.61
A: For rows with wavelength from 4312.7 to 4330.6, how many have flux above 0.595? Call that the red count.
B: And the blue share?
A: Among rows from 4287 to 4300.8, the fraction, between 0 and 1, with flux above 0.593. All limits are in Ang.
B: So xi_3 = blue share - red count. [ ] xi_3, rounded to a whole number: -3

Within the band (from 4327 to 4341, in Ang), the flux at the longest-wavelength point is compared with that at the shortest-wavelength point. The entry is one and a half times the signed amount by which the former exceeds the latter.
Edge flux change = -0.202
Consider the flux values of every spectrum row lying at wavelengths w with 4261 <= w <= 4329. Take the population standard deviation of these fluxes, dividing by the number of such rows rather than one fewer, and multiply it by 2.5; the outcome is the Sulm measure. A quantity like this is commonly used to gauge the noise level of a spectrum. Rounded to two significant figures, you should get 0.11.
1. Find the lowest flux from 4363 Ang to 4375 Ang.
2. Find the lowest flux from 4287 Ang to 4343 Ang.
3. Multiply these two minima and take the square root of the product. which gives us 0.530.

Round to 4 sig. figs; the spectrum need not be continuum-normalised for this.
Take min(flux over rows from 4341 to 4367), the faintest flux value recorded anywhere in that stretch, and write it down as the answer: 0.4497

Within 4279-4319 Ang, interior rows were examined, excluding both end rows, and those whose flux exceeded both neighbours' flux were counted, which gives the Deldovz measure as 1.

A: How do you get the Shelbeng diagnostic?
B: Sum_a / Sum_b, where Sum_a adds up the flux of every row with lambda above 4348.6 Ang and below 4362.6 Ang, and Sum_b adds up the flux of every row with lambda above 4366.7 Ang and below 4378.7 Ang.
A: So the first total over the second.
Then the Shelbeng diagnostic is 1.14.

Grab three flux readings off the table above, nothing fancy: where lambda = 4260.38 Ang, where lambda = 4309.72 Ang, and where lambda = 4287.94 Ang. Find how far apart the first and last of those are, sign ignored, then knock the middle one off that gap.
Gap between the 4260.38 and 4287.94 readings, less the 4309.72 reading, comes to -0.459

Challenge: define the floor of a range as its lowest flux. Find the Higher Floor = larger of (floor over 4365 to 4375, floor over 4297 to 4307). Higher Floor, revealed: 0.63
